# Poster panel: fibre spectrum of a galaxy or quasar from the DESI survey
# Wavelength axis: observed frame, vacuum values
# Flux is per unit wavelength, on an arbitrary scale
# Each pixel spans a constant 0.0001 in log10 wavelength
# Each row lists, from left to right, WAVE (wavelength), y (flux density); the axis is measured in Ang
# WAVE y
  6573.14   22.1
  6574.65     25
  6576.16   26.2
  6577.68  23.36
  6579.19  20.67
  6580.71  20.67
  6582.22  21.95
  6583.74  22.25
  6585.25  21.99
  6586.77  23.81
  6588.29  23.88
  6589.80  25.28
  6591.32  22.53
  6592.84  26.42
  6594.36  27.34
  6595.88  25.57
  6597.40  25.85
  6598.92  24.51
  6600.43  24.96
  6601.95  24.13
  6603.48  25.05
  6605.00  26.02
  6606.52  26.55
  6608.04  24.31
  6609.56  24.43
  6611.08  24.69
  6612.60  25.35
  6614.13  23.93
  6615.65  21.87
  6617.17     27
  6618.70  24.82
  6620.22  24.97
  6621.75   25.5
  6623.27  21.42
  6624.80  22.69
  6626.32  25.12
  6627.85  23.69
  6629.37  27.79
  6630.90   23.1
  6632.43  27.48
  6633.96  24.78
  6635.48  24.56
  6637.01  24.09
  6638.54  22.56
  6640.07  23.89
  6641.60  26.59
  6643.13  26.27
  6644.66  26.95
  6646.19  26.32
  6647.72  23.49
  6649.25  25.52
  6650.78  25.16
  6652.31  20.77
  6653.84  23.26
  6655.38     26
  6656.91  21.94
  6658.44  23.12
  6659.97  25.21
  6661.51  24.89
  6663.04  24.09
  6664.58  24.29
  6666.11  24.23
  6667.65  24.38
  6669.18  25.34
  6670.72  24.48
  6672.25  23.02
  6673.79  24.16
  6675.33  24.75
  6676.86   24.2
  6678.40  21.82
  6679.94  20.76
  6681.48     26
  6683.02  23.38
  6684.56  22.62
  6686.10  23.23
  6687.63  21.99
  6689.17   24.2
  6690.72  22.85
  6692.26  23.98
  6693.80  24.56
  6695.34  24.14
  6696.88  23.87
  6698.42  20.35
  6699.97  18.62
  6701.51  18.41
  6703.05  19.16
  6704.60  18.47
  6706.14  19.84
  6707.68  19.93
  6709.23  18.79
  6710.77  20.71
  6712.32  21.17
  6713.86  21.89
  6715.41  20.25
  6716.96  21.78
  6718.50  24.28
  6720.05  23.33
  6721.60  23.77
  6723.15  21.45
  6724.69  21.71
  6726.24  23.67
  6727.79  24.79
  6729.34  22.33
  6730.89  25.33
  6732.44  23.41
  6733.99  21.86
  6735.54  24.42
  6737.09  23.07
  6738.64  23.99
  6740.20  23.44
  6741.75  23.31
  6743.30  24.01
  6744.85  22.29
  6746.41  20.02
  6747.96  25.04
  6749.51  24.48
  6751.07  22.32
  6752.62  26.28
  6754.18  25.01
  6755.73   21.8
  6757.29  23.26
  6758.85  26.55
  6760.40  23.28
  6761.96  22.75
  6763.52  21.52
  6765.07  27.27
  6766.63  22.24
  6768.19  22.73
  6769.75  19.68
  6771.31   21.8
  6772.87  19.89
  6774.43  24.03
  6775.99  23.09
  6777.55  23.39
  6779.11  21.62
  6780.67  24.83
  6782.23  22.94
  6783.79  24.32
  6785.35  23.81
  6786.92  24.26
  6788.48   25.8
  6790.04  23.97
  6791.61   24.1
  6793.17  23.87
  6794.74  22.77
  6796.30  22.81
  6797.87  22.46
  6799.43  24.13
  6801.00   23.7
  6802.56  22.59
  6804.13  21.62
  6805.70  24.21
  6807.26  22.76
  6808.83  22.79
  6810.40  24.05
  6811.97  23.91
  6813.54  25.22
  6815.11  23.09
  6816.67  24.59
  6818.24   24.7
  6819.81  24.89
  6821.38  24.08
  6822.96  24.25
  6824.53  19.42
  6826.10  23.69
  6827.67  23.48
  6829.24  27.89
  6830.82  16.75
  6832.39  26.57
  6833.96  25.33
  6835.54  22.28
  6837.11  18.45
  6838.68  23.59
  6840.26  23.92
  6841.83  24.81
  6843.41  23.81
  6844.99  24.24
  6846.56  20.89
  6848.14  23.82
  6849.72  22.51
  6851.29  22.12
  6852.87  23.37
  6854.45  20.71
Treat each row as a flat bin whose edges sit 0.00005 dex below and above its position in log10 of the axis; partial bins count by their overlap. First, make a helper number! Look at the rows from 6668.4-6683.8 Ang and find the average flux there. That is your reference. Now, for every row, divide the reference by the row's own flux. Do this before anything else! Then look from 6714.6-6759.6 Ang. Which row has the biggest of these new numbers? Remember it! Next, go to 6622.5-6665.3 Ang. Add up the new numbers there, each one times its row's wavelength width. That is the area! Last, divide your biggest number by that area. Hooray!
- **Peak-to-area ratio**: 0.028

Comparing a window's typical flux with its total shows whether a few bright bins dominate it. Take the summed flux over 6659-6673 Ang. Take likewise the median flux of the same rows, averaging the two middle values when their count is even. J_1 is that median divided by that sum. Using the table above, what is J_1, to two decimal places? 0.11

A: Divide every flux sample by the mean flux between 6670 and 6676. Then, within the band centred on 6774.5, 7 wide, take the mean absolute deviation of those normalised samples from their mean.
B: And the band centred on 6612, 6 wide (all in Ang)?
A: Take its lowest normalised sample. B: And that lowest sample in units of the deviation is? 19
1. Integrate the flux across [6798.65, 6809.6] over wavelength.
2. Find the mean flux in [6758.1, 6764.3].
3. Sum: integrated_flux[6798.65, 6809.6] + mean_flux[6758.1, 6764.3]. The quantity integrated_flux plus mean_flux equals 277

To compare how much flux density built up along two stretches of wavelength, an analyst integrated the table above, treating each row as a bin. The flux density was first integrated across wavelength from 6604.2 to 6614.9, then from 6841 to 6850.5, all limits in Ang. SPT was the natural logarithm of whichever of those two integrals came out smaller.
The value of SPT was 5.40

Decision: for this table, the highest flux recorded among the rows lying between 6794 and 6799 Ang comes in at 22.81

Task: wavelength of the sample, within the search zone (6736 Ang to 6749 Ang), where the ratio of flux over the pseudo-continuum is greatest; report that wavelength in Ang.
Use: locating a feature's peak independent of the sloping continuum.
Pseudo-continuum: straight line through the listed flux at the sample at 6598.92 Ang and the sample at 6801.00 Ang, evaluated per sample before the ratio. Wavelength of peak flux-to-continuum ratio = 6747.96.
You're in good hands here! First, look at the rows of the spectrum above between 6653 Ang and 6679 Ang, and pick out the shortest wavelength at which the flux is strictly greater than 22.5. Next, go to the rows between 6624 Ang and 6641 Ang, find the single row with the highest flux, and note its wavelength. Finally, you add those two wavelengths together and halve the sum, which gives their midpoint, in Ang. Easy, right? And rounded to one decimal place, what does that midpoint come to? 6641.6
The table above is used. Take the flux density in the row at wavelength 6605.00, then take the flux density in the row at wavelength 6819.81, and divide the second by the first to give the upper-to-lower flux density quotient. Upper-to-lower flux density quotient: 0.96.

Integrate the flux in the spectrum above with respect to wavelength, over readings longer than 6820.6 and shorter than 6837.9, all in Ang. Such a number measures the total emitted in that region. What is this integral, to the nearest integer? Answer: 397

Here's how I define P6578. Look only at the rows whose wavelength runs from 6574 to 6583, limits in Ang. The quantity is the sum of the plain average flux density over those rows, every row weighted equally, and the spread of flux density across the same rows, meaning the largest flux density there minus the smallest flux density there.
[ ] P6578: 28.5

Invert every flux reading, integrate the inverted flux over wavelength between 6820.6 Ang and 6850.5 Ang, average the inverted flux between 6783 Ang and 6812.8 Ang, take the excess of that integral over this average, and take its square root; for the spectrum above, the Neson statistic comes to 1.13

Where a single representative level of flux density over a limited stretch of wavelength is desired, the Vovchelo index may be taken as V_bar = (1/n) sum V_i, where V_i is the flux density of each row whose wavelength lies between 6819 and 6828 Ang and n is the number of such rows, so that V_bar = 23.3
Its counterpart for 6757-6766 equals 24.1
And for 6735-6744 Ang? 23.7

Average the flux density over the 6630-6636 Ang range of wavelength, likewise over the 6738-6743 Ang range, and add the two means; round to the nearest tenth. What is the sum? 48.6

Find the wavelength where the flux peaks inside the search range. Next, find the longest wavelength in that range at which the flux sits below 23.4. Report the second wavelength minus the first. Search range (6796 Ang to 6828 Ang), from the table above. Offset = 11.0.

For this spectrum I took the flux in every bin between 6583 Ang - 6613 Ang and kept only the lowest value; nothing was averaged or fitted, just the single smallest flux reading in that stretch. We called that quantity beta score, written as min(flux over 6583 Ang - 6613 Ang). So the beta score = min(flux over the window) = 21.99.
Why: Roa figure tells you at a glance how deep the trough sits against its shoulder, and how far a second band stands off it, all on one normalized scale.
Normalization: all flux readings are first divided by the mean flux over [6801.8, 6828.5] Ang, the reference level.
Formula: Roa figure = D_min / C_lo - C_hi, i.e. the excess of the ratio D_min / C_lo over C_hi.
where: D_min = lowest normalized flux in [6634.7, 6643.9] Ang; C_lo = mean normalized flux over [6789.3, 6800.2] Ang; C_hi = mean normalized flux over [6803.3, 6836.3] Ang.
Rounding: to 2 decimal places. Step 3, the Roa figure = -0.04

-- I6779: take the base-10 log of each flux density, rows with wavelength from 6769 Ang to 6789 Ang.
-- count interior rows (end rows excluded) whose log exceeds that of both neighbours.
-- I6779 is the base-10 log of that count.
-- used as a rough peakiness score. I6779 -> 0.70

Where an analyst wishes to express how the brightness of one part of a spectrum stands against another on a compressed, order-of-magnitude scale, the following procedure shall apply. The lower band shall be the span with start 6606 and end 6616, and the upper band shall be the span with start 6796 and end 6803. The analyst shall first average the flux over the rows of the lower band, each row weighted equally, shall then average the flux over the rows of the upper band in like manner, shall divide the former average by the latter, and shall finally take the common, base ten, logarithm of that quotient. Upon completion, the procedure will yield 0.024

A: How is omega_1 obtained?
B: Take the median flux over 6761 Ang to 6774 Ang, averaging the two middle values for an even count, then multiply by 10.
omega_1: 220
